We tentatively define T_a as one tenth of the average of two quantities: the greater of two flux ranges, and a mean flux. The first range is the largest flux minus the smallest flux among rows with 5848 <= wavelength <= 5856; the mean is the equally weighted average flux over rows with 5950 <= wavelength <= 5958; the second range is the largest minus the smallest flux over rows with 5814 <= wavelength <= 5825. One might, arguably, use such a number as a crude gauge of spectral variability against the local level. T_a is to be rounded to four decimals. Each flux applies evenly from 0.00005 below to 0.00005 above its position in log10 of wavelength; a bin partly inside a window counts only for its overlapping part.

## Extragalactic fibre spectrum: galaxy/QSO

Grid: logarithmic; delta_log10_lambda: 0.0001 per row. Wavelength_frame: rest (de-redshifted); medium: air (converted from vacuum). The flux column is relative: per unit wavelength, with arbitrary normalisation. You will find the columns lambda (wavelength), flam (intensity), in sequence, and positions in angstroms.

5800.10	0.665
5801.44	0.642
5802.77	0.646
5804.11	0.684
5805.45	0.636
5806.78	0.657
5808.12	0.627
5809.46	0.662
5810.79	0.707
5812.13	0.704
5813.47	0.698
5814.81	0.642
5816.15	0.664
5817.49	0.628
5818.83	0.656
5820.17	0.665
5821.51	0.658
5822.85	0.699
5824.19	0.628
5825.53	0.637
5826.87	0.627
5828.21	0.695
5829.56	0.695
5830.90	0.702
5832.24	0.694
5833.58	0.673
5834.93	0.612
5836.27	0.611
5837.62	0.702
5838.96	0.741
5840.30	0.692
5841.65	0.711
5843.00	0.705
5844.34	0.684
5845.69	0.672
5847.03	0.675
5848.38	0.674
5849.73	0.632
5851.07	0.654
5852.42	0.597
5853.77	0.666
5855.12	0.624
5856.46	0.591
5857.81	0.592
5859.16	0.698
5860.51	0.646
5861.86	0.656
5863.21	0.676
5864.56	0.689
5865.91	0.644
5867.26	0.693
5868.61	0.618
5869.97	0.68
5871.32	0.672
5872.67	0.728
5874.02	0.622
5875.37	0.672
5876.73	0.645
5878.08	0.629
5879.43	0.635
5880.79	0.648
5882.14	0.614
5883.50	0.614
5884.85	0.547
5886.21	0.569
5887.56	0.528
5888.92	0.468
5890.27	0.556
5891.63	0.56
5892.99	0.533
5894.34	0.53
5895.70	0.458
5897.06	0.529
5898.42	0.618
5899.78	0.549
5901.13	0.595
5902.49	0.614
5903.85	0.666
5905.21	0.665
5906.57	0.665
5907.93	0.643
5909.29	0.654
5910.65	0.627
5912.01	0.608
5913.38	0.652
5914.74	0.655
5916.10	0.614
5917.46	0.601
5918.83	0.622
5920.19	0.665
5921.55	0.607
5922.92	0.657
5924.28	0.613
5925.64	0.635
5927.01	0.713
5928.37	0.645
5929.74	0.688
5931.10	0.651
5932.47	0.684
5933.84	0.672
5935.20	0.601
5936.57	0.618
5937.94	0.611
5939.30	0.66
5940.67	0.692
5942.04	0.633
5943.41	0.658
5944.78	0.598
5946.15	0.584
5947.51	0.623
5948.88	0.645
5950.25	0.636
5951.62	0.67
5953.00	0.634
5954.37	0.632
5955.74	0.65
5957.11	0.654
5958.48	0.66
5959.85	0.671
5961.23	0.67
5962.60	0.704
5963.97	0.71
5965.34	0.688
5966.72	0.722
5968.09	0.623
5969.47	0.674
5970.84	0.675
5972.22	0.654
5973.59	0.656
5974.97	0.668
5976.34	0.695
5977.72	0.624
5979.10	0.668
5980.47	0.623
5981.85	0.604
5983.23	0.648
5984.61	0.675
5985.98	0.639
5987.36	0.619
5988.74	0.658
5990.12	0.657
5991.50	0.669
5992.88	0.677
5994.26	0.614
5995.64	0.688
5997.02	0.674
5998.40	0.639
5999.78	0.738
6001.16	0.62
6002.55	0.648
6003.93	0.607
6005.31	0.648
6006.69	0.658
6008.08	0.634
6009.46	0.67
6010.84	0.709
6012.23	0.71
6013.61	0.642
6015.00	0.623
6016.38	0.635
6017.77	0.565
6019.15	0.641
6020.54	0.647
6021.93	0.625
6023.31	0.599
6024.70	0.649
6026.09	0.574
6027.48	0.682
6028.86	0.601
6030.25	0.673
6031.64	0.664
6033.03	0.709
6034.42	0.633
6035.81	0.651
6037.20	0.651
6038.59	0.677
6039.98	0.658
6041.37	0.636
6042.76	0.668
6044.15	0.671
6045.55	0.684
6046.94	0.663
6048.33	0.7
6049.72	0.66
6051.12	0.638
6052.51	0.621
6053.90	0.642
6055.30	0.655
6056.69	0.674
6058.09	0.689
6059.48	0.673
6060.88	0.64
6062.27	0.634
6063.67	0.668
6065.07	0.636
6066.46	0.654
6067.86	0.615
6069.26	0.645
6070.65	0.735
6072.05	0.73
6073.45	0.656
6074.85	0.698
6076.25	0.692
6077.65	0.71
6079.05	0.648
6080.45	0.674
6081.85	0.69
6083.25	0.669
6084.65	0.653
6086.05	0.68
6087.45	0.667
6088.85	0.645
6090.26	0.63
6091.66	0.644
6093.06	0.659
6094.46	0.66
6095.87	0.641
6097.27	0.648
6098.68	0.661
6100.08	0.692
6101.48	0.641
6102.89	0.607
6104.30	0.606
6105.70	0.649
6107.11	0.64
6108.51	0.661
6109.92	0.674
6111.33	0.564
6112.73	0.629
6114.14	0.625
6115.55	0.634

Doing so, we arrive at 0.0362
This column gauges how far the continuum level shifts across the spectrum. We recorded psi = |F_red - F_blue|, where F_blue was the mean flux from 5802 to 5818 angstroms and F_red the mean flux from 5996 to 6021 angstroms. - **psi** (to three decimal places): 0.012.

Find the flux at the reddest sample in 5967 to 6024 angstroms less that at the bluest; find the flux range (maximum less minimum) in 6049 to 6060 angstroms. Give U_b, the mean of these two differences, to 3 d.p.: 0.022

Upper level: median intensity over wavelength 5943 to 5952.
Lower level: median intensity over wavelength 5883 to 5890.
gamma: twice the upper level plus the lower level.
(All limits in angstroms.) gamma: 1.82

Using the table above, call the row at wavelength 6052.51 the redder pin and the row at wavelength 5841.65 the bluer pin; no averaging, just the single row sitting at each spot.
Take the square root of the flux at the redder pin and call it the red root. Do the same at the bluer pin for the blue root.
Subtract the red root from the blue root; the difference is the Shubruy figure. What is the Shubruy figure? 0.055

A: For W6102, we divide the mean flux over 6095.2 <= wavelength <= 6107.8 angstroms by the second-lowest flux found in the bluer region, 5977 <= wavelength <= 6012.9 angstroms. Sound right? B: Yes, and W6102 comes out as 1.06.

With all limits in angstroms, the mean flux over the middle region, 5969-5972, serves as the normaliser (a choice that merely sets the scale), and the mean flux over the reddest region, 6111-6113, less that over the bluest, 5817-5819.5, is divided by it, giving -0.067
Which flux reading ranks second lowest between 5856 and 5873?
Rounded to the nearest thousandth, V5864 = 0.592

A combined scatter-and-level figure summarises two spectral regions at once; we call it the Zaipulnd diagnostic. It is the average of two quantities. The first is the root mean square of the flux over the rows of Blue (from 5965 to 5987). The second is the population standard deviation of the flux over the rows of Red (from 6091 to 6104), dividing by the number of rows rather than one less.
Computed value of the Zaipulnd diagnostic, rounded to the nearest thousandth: 0.340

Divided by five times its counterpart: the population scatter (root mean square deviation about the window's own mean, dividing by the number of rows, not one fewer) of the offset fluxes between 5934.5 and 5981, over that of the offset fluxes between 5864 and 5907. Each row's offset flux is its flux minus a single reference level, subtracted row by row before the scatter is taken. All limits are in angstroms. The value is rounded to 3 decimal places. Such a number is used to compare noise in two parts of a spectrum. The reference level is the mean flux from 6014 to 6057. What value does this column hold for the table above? 0.099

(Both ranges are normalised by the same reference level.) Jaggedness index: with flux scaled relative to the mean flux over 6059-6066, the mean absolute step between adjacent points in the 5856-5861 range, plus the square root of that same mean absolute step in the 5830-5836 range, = 0.296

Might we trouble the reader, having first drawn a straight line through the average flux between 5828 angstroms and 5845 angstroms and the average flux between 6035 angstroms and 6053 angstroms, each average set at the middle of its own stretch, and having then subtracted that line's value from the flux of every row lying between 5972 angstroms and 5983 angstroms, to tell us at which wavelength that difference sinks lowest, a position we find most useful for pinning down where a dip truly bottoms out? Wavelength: 5981.85 angstroms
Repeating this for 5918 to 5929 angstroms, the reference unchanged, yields 5921.55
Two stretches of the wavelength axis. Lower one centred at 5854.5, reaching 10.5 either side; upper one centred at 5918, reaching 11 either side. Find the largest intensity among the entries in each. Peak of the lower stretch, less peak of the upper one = -0.015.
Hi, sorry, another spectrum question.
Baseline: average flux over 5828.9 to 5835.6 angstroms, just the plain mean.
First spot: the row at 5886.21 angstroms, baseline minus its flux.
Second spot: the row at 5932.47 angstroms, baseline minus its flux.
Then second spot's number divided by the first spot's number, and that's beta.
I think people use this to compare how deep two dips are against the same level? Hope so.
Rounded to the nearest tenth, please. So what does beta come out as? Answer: -0.1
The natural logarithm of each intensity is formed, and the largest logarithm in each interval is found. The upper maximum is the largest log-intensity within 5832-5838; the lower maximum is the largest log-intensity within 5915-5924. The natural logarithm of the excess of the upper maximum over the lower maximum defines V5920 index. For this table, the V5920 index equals -2.9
